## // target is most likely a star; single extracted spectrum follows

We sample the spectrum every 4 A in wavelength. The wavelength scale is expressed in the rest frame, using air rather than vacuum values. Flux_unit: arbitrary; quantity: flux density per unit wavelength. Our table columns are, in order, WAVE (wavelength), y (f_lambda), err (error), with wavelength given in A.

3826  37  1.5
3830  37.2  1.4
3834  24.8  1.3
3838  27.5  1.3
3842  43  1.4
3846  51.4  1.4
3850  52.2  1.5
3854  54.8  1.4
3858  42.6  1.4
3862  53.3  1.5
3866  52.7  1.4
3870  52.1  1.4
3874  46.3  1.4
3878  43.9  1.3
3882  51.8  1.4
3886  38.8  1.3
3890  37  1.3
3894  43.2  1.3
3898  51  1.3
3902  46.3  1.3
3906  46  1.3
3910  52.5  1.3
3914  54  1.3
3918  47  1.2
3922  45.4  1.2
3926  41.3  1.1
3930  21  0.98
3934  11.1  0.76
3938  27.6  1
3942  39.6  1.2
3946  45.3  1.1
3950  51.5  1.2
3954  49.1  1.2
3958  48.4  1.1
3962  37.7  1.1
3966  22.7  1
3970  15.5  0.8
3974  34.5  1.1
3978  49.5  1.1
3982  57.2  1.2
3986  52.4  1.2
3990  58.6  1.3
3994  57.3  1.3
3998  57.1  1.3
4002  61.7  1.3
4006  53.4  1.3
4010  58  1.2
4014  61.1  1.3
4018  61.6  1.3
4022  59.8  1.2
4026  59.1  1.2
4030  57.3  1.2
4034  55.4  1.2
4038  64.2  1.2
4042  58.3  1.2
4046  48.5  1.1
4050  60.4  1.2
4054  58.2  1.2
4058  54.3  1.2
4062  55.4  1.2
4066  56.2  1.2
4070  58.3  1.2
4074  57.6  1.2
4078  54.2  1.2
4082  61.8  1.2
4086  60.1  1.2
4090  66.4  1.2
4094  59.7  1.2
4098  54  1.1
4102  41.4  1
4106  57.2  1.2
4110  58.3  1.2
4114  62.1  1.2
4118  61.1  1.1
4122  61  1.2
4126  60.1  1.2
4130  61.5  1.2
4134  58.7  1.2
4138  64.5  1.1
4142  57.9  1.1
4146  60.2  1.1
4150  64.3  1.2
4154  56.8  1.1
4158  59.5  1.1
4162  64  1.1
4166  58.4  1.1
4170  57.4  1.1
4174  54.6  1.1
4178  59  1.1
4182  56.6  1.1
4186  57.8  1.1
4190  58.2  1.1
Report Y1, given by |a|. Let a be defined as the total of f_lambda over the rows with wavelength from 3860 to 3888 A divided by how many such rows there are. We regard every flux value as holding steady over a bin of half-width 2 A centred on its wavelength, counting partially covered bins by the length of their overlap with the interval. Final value 48.4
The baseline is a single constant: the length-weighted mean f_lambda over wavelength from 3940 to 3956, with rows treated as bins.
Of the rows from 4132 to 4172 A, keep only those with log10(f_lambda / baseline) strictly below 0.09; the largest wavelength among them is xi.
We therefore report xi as 4154 A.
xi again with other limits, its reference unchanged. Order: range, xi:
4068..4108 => 4102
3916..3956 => 3954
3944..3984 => 3978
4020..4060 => 4058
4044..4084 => 4078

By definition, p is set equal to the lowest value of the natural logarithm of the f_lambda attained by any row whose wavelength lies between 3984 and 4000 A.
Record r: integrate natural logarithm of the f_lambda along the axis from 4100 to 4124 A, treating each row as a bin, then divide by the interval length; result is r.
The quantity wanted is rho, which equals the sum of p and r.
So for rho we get 7.99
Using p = 3.959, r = 4.03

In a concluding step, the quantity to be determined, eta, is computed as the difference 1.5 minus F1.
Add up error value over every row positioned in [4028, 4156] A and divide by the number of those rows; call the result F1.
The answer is 0.33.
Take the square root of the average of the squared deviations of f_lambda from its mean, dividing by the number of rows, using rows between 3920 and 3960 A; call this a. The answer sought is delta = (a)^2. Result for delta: 166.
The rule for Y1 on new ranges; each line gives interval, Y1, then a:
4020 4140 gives 58.2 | 58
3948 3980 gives 38.6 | 39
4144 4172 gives 60.1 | 60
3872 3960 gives 42.6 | 43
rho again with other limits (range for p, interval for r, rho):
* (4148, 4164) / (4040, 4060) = 8.06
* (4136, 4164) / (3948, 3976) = 7.58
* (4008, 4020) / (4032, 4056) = 8.11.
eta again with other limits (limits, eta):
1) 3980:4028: 0.24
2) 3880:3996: 0.33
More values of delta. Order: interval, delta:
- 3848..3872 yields 16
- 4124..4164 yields 7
